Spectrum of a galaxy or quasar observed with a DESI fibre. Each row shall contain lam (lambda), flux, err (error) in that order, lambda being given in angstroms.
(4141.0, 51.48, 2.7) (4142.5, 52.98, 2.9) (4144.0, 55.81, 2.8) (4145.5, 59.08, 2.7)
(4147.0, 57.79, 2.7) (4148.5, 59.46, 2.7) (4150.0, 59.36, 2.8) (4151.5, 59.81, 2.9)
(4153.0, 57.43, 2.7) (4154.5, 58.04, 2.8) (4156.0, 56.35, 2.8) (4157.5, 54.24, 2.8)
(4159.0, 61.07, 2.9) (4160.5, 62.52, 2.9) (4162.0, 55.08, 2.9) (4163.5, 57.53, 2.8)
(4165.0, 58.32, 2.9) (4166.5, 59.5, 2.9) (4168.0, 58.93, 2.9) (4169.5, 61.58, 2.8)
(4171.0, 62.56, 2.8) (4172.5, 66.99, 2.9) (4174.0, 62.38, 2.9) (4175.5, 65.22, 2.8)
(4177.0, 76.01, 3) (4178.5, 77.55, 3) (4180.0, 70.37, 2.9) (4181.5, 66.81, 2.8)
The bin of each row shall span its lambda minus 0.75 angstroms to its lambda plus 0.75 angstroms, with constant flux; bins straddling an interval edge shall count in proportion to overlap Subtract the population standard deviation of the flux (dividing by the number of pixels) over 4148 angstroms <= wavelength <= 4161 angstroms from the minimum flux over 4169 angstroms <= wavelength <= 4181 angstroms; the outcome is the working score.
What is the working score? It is 59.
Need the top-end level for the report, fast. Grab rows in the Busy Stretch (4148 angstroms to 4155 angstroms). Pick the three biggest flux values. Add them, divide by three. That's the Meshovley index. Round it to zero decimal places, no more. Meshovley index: 60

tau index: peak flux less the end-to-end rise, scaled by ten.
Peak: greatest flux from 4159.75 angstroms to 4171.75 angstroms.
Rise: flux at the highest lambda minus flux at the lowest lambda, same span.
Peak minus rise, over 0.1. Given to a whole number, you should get 625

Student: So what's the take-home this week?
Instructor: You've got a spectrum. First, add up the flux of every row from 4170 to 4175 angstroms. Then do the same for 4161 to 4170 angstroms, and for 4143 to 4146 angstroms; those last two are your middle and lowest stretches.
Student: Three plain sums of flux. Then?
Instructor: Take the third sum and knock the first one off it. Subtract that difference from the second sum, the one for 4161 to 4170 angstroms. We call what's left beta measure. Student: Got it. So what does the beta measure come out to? 428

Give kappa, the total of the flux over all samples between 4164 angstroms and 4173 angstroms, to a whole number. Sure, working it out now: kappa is 368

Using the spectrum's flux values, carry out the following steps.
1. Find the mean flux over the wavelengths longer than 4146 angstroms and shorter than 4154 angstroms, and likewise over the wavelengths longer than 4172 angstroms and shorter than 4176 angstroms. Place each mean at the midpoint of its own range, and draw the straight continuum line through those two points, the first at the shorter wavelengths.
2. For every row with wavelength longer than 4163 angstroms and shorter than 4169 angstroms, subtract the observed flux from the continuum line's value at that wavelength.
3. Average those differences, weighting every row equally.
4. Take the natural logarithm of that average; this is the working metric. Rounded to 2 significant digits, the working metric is 1.4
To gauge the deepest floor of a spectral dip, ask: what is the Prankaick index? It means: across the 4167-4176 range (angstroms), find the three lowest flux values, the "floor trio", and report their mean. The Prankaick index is 61.0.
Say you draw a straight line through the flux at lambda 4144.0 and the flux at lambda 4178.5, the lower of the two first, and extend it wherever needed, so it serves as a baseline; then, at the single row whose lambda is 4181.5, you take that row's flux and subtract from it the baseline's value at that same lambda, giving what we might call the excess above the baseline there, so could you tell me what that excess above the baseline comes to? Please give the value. -13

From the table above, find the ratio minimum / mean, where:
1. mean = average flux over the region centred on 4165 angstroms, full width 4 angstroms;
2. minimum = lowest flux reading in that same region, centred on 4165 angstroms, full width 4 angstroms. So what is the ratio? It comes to 0.984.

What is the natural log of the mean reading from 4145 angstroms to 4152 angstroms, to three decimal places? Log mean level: 4.079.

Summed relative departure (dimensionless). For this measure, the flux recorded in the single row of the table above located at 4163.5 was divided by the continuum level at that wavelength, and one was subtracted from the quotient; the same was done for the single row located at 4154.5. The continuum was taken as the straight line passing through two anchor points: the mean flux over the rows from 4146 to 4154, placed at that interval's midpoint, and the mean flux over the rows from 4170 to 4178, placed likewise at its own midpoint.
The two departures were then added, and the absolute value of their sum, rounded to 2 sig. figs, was 0.13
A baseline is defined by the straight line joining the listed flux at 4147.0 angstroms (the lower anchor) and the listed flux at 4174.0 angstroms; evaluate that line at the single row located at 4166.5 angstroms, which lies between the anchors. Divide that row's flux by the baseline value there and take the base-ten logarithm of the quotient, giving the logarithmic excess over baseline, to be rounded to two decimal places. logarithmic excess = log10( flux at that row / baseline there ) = -0.01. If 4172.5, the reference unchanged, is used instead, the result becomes 0.03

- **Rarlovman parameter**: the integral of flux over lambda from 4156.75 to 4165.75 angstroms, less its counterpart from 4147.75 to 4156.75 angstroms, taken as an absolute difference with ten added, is 13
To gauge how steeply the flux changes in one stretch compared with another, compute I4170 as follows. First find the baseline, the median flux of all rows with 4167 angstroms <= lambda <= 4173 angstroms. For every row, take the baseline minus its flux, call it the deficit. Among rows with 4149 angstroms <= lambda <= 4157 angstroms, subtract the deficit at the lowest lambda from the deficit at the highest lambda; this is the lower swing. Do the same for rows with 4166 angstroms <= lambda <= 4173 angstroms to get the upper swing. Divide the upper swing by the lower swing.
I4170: -2.5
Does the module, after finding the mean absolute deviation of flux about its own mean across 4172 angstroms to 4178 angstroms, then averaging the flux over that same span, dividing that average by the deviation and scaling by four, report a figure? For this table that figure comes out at 65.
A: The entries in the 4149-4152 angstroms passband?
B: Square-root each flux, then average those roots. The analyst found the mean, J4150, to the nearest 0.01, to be 7.72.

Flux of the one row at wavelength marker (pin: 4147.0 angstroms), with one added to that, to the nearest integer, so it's 59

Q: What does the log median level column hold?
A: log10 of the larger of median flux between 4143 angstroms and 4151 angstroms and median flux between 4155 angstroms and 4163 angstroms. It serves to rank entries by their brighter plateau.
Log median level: 1.77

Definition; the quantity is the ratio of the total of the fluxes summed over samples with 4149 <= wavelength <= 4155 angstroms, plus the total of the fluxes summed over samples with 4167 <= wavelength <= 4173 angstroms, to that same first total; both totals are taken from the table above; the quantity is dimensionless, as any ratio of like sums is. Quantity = 2.07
